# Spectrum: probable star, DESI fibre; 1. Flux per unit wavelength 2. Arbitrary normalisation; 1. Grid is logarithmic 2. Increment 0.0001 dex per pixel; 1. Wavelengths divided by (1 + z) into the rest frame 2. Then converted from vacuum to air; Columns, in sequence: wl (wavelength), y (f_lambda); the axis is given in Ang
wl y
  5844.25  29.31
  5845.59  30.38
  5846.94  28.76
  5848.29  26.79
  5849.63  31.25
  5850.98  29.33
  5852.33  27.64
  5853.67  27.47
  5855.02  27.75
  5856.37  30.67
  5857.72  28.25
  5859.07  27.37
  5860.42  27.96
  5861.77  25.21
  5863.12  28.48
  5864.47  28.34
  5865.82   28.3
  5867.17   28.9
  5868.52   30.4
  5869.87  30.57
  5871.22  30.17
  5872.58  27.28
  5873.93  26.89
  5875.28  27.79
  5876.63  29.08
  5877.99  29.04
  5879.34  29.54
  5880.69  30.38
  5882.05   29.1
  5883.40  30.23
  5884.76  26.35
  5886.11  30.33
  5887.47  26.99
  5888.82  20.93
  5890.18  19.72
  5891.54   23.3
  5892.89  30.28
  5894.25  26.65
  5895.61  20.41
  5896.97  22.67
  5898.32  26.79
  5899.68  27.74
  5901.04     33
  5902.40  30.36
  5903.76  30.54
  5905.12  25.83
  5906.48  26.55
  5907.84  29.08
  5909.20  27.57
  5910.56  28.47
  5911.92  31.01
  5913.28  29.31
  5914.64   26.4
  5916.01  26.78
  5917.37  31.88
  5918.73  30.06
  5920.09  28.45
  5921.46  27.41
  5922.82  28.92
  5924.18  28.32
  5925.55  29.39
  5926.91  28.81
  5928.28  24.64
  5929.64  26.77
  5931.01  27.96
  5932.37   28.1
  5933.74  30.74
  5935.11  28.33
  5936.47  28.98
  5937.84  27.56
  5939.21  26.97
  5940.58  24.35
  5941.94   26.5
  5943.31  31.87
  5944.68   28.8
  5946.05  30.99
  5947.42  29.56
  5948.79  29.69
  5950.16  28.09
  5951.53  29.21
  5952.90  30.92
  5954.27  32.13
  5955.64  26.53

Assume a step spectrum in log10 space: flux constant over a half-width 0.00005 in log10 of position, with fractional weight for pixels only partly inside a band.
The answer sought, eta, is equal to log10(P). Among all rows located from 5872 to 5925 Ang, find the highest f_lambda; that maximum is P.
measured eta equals 1.519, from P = 33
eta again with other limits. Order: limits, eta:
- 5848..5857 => 1.495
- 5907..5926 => 1.504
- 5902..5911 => 1.485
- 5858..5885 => 1.485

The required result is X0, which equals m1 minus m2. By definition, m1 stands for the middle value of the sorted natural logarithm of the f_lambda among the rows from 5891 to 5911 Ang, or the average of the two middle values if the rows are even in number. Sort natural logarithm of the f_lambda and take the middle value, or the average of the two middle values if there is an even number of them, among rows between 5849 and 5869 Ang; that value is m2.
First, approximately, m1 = 3.317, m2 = 3.343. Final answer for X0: -0.026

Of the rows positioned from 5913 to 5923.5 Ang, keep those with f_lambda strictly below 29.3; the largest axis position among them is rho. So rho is 5922.82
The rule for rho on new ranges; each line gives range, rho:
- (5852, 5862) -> 5861.77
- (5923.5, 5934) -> 5932.37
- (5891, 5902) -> 5899.68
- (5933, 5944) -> 5941.94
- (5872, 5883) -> 5882.05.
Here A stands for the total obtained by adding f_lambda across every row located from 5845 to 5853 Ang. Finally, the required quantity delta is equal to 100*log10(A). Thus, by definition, 224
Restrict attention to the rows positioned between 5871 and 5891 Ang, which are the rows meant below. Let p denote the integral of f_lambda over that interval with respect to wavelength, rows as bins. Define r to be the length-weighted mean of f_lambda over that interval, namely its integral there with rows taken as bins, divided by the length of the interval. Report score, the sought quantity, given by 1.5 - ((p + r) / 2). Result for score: -287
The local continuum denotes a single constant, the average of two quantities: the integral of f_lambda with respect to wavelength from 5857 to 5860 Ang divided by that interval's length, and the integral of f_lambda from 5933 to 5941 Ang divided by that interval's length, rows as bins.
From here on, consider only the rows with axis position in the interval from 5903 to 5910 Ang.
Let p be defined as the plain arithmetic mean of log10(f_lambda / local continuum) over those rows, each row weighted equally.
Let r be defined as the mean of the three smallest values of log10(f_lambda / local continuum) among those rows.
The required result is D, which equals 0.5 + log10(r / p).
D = 2.6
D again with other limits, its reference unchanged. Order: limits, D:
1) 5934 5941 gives 0.9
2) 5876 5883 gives 0.4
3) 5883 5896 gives 1.0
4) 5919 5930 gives 1.9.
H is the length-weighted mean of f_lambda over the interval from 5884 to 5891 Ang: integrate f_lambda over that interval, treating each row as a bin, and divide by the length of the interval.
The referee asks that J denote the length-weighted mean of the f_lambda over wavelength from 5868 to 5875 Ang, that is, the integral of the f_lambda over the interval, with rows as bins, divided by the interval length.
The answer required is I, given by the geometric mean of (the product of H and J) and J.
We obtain 144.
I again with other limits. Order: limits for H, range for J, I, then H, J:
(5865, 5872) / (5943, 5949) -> 164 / 30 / 30.1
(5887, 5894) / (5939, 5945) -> 137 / 24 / 27.7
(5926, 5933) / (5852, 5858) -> 149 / 27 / 28.4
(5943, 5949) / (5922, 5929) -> 154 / 30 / 28.0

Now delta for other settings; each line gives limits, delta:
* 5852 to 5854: 174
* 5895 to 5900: 199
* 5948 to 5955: 218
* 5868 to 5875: 216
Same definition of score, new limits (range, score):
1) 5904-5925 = -312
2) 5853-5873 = -298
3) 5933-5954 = -316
